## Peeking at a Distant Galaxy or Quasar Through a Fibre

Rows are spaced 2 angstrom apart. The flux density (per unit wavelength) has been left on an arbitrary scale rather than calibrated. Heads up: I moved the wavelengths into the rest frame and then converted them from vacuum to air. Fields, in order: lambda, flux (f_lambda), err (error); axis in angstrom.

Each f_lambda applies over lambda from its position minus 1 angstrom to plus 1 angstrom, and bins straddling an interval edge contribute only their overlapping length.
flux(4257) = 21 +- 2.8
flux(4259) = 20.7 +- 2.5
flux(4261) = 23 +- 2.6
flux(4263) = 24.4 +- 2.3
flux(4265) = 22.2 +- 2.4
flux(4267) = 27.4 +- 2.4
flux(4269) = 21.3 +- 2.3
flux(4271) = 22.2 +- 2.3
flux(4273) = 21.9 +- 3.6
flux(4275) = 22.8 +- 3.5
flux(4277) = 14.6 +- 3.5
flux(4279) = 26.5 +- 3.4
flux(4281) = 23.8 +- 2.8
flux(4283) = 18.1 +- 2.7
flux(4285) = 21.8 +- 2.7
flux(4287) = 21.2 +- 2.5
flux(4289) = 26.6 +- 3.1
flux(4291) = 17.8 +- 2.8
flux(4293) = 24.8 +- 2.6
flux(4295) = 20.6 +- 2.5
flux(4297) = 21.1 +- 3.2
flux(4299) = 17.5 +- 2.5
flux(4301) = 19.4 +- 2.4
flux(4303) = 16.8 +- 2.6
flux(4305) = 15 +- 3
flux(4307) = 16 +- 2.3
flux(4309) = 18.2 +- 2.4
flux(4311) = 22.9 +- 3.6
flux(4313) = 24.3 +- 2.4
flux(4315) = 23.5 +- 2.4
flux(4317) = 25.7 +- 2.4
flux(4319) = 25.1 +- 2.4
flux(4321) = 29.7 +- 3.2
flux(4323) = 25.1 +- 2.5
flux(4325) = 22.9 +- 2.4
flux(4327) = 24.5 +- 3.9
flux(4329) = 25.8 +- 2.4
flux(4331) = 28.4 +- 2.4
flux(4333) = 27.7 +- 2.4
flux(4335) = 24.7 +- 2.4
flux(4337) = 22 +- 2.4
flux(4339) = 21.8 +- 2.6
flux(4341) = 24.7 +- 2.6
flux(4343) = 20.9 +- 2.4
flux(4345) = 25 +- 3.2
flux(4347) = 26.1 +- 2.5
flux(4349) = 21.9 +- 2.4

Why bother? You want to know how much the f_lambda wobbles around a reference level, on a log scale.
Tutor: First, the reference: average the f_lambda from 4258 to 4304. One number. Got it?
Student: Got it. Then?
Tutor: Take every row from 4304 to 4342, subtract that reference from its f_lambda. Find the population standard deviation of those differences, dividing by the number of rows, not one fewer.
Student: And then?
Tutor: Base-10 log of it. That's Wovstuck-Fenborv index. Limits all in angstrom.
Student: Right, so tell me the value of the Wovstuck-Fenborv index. 0.57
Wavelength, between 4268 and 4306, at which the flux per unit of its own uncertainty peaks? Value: 4271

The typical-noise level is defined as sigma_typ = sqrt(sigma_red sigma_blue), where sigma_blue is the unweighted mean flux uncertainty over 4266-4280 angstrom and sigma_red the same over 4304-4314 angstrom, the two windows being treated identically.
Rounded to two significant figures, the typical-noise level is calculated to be 2.9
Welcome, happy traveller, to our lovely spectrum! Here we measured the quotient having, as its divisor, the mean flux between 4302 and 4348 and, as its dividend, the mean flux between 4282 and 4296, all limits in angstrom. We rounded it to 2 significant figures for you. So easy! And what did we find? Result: 0.92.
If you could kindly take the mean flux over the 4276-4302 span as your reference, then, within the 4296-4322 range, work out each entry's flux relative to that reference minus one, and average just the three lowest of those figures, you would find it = -0.24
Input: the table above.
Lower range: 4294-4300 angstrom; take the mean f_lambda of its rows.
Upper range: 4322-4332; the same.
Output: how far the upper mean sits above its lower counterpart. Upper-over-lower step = 5.6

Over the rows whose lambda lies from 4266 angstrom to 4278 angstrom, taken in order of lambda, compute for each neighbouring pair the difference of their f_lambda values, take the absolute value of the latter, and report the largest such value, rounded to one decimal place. 8.2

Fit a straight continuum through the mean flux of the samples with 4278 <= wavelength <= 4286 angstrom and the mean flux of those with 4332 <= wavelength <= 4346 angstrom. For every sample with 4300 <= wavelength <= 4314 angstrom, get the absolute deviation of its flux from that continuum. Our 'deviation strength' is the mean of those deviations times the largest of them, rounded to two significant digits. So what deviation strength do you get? 36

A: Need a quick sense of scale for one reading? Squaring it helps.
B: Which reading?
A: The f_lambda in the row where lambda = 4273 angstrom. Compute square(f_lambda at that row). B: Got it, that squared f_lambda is 480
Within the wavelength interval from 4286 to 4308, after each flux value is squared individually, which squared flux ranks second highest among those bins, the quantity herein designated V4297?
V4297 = 615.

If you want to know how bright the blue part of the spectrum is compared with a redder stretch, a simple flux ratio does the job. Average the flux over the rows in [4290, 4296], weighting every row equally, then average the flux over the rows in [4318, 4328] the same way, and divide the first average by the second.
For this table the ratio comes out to 0.83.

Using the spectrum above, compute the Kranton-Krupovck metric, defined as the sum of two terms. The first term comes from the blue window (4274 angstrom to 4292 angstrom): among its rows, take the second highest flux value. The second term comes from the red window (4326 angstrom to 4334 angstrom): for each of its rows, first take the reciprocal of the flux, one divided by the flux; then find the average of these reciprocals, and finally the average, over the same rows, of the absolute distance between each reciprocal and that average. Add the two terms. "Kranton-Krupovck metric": 26.5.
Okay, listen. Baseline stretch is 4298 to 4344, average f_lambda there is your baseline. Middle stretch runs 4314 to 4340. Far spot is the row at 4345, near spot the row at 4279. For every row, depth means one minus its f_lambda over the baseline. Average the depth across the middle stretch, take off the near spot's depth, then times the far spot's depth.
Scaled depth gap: -0.006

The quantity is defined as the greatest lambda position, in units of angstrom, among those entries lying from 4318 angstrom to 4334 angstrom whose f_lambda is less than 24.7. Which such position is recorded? 4327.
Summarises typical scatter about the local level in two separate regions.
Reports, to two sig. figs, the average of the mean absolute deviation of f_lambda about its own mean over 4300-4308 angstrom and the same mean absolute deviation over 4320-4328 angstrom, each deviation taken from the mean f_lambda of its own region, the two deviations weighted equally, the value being 1.7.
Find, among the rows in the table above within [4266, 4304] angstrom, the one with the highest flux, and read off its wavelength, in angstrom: 4267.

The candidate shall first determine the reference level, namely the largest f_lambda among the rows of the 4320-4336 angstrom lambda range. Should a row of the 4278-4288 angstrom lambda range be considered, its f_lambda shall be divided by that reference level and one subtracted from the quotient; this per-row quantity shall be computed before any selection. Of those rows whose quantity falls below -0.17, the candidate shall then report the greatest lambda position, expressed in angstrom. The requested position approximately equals 4287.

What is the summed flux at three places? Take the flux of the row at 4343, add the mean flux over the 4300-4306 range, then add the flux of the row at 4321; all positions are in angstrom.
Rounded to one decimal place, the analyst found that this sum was 67.7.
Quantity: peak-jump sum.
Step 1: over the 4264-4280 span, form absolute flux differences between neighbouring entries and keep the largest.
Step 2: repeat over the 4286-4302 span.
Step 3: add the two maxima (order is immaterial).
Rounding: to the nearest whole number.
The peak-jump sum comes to 21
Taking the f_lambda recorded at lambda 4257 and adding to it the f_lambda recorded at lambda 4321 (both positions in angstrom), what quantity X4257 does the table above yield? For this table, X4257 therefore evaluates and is 50.7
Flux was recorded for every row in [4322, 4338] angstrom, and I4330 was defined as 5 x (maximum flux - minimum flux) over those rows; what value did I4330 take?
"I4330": 32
